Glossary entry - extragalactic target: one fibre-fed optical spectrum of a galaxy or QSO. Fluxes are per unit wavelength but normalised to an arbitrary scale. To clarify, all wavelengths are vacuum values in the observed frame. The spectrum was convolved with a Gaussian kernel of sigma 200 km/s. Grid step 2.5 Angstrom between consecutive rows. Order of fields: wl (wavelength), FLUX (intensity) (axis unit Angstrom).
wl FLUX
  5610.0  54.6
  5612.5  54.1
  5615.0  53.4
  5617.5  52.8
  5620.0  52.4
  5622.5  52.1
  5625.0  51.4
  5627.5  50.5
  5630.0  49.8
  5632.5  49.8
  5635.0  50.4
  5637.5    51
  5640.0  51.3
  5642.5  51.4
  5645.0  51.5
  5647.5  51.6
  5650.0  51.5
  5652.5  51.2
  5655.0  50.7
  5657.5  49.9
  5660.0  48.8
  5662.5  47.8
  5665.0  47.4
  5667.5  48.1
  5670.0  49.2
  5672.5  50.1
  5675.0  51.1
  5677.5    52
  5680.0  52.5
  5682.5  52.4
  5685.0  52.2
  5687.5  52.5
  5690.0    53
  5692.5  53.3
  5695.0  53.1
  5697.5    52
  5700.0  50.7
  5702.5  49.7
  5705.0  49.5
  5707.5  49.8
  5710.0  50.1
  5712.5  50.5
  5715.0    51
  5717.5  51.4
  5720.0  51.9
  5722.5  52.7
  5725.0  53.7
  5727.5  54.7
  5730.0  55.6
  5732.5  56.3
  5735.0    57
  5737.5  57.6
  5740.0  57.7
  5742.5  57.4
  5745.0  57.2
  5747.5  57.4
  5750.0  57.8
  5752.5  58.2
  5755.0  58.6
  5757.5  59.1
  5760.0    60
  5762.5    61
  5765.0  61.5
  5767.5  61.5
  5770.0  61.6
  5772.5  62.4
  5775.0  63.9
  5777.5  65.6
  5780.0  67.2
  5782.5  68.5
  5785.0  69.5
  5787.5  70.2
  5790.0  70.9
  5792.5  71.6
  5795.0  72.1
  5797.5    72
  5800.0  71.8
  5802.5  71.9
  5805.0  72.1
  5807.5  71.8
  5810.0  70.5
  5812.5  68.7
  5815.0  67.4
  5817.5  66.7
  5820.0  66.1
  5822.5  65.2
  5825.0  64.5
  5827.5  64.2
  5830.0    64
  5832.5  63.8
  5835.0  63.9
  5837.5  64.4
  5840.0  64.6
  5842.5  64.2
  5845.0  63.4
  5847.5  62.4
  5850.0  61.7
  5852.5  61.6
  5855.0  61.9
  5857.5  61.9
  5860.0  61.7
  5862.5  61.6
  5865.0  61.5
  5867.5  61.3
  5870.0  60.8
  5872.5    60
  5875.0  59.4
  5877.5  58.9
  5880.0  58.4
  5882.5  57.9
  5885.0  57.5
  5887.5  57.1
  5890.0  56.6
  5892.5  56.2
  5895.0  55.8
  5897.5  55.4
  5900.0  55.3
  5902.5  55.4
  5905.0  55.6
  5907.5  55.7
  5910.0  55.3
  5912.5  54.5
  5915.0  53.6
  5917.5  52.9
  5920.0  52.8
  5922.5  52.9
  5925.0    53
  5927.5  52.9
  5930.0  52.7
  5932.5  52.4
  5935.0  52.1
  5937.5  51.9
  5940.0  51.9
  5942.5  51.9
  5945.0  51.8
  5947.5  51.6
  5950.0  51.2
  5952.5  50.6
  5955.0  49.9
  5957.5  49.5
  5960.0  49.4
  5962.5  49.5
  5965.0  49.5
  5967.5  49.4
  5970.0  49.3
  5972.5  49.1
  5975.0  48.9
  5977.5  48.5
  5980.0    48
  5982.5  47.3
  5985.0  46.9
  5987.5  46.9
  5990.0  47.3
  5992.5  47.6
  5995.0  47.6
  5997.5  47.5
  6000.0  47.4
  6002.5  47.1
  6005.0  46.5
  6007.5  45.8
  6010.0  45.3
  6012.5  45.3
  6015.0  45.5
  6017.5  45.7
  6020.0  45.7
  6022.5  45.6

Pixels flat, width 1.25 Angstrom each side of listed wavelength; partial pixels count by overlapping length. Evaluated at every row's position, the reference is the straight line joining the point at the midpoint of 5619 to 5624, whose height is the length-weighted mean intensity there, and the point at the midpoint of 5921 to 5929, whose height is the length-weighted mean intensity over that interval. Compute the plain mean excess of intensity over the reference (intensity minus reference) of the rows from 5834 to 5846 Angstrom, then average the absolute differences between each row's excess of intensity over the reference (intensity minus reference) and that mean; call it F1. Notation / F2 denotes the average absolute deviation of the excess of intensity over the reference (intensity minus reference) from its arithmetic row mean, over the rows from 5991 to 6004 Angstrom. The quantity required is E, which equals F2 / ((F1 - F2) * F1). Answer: 2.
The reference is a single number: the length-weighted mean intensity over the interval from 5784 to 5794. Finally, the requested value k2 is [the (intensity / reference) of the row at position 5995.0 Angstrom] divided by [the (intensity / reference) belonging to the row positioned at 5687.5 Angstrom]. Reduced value 0.91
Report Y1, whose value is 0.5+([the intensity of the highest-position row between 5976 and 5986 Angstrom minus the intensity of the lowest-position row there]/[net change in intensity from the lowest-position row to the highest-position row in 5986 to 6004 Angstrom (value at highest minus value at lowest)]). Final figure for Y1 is -7.5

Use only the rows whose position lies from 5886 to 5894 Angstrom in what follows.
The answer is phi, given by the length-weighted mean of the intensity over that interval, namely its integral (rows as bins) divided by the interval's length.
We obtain 56.6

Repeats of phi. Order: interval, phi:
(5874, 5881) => 58.9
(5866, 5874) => 60.7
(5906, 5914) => 55.1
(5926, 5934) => 52.7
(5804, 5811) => 71.5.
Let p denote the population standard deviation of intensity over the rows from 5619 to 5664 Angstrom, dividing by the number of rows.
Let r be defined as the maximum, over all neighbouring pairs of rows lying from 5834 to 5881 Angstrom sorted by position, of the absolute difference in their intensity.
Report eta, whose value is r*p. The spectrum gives 1.1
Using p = 1.1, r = 1.00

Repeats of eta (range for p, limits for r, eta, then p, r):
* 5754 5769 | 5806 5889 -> 2.1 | 1.1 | 1.80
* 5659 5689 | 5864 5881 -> 1.5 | 1.9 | 0.80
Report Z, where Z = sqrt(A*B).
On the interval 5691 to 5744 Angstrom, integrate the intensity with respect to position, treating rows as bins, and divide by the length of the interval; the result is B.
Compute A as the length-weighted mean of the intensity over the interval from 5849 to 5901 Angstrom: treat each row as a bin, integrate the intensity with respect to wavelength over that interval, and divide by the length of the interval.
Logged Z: 56.1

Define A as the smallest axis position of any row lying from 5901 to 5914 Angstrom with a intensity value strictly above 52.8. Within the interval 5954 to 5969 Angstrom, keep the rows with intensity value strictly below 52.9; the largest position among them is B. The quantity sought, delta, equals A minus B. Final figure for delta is -65.0 Angstrom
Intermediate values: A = 5902.5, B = 5967.5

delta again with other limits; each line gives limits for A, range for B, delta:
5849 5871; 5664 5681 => 170.0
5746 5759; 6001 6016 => -267.5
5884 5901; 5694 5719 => 167.5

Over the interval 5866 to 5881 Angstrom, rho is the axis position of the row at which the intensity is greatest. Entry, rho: 5867.5 Angstrom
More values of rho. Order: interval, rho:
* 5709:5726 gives 5725.0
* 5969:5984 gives 5970.0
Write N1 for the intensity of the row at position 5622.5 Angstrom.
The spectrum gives 52.1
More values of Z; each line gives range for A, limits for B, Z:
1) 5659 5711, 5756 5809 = 58.3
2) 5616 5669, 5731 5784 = 55.2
